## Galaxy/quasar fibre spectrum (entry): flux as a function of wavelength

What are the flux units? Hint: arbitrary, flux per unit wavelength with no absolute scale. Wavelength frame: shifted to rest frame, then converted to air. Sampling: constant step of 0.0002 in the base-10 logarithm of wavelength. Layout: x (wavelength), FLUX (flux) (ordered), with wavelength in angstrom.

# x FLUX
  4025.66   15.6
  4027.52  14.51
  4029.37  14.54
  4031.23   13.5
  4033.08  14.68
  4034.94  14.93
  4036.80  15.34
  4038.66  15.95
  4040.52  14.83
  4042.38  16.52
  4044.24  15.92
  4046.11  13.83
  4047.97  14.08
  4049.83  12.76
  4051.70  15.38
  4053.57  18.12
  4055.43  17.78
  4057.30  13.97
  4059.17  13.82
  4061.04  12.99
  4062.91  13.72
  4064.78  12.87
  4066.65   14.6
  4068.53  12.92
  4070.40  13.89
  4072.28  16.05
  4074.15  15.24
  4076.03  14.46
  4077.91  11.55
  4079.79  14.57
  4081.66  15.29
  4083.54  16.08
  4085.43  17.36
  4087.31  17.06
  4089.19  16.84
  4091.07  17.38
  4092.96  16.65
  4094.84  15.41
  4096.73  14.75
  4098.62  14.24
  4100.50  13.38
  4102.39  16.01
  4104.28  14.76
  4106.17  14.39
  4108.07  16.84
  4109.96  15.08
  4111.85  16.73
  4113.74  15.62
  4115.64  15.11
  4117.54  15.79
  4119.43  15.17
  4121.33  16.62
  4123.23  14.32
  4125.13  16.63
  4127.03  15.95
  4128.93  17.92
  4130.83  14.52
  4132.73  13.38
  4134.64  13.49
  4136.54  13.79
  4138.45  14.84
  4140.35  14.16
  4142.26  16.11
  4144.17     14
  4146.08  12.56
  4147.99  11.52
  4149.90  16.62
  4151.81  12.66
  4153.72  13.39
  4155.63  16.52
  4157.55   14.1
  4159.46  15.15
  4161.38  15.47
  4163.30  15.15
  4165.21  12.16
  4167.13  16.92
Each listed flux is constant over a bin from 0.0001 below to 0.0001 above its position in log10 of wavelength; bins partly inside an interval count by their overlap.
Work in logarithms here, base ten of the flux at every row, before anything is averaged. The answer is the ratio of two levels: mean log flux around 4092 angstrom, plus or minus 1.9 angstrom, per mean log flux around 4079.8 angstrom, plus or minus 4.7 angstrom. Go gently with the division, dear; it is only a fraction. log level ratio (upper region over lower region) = 1.07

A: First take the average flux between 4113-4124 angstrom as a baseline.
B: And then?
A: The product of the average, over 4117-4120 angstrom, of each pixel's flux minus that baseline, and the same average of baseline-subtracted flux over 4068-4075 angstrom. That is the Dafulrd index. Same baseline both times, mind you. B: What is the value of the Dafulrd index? 0.0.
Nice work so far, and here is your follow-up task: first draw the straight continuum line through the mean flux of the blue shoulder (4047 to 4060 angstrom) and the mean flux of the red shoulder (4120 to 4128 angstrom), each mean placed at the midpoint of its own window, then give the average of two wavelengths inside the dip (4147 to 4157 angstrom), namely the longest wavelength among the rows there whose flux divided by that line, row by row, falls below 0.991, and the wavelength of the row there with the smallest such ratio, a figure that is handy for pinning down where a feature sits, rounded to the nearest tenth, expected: 4150.9 angstrom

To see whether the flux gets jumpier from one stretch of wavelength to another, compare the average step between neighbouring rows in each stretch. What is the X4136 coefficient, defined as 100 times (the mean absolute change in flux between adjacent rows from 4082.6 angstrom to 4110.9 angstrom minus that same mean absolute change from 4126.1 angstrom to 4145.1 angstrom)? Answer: -36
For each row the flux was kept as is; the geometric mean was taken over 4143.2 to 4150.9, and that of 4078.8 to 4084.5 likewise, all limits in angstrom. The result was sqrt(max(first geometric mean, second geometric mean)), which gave 3.91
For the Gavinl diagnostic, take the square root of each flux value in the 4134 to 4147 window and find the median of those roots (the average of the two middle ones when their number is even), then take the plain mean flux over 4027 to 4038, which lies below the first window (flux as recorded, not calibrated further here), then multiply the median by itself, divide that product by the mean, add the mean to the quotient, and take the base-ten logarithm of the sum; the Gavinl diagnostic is 1.19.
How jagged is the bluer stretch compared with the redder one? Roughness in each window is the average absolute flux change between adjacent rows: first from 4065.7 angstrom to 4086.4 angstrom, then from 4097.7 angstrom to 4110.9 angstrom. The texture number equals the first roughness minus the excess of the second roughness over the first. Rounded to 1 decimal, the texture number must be 1.5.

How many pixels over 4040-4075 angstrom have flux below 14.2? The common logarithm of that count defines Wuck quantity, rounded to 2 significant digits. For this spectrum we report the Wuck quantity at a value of 1.0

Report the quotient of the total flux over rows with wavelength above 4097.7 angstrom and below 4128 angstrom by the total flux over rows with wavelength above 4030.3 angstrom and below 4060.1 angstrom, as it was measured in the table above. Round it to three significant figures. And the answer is 1.02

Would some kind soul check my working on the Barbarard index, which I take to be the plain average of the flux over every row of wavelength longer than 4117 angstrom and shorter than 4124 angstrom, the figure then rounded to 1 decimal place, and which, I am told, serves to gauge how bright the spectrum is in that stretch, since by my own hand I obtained 15.5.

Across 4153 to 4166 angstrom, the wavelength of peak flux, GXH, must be 4155.63 angstrom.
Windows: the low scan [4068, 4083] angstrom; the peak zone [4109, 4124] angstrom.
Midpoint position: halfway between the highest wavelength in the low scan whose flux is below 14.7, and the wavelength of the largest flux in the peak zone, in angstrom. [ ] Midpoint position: 4095.8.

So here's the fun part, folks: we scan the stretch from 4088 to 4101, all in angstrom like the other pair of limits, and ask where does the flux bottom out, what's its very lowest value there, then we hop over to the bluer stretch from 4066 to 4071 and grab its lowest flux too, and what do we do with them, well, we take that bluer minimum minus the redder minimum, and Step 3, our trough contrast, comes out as -0.5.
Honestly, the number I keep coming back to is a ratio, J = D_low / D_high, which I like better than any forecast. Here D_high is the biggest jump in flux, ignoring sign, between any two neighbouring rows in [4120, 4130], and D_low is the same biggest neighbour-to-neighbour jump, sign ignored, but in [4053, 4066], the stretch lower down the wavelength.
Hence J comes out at 1.6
